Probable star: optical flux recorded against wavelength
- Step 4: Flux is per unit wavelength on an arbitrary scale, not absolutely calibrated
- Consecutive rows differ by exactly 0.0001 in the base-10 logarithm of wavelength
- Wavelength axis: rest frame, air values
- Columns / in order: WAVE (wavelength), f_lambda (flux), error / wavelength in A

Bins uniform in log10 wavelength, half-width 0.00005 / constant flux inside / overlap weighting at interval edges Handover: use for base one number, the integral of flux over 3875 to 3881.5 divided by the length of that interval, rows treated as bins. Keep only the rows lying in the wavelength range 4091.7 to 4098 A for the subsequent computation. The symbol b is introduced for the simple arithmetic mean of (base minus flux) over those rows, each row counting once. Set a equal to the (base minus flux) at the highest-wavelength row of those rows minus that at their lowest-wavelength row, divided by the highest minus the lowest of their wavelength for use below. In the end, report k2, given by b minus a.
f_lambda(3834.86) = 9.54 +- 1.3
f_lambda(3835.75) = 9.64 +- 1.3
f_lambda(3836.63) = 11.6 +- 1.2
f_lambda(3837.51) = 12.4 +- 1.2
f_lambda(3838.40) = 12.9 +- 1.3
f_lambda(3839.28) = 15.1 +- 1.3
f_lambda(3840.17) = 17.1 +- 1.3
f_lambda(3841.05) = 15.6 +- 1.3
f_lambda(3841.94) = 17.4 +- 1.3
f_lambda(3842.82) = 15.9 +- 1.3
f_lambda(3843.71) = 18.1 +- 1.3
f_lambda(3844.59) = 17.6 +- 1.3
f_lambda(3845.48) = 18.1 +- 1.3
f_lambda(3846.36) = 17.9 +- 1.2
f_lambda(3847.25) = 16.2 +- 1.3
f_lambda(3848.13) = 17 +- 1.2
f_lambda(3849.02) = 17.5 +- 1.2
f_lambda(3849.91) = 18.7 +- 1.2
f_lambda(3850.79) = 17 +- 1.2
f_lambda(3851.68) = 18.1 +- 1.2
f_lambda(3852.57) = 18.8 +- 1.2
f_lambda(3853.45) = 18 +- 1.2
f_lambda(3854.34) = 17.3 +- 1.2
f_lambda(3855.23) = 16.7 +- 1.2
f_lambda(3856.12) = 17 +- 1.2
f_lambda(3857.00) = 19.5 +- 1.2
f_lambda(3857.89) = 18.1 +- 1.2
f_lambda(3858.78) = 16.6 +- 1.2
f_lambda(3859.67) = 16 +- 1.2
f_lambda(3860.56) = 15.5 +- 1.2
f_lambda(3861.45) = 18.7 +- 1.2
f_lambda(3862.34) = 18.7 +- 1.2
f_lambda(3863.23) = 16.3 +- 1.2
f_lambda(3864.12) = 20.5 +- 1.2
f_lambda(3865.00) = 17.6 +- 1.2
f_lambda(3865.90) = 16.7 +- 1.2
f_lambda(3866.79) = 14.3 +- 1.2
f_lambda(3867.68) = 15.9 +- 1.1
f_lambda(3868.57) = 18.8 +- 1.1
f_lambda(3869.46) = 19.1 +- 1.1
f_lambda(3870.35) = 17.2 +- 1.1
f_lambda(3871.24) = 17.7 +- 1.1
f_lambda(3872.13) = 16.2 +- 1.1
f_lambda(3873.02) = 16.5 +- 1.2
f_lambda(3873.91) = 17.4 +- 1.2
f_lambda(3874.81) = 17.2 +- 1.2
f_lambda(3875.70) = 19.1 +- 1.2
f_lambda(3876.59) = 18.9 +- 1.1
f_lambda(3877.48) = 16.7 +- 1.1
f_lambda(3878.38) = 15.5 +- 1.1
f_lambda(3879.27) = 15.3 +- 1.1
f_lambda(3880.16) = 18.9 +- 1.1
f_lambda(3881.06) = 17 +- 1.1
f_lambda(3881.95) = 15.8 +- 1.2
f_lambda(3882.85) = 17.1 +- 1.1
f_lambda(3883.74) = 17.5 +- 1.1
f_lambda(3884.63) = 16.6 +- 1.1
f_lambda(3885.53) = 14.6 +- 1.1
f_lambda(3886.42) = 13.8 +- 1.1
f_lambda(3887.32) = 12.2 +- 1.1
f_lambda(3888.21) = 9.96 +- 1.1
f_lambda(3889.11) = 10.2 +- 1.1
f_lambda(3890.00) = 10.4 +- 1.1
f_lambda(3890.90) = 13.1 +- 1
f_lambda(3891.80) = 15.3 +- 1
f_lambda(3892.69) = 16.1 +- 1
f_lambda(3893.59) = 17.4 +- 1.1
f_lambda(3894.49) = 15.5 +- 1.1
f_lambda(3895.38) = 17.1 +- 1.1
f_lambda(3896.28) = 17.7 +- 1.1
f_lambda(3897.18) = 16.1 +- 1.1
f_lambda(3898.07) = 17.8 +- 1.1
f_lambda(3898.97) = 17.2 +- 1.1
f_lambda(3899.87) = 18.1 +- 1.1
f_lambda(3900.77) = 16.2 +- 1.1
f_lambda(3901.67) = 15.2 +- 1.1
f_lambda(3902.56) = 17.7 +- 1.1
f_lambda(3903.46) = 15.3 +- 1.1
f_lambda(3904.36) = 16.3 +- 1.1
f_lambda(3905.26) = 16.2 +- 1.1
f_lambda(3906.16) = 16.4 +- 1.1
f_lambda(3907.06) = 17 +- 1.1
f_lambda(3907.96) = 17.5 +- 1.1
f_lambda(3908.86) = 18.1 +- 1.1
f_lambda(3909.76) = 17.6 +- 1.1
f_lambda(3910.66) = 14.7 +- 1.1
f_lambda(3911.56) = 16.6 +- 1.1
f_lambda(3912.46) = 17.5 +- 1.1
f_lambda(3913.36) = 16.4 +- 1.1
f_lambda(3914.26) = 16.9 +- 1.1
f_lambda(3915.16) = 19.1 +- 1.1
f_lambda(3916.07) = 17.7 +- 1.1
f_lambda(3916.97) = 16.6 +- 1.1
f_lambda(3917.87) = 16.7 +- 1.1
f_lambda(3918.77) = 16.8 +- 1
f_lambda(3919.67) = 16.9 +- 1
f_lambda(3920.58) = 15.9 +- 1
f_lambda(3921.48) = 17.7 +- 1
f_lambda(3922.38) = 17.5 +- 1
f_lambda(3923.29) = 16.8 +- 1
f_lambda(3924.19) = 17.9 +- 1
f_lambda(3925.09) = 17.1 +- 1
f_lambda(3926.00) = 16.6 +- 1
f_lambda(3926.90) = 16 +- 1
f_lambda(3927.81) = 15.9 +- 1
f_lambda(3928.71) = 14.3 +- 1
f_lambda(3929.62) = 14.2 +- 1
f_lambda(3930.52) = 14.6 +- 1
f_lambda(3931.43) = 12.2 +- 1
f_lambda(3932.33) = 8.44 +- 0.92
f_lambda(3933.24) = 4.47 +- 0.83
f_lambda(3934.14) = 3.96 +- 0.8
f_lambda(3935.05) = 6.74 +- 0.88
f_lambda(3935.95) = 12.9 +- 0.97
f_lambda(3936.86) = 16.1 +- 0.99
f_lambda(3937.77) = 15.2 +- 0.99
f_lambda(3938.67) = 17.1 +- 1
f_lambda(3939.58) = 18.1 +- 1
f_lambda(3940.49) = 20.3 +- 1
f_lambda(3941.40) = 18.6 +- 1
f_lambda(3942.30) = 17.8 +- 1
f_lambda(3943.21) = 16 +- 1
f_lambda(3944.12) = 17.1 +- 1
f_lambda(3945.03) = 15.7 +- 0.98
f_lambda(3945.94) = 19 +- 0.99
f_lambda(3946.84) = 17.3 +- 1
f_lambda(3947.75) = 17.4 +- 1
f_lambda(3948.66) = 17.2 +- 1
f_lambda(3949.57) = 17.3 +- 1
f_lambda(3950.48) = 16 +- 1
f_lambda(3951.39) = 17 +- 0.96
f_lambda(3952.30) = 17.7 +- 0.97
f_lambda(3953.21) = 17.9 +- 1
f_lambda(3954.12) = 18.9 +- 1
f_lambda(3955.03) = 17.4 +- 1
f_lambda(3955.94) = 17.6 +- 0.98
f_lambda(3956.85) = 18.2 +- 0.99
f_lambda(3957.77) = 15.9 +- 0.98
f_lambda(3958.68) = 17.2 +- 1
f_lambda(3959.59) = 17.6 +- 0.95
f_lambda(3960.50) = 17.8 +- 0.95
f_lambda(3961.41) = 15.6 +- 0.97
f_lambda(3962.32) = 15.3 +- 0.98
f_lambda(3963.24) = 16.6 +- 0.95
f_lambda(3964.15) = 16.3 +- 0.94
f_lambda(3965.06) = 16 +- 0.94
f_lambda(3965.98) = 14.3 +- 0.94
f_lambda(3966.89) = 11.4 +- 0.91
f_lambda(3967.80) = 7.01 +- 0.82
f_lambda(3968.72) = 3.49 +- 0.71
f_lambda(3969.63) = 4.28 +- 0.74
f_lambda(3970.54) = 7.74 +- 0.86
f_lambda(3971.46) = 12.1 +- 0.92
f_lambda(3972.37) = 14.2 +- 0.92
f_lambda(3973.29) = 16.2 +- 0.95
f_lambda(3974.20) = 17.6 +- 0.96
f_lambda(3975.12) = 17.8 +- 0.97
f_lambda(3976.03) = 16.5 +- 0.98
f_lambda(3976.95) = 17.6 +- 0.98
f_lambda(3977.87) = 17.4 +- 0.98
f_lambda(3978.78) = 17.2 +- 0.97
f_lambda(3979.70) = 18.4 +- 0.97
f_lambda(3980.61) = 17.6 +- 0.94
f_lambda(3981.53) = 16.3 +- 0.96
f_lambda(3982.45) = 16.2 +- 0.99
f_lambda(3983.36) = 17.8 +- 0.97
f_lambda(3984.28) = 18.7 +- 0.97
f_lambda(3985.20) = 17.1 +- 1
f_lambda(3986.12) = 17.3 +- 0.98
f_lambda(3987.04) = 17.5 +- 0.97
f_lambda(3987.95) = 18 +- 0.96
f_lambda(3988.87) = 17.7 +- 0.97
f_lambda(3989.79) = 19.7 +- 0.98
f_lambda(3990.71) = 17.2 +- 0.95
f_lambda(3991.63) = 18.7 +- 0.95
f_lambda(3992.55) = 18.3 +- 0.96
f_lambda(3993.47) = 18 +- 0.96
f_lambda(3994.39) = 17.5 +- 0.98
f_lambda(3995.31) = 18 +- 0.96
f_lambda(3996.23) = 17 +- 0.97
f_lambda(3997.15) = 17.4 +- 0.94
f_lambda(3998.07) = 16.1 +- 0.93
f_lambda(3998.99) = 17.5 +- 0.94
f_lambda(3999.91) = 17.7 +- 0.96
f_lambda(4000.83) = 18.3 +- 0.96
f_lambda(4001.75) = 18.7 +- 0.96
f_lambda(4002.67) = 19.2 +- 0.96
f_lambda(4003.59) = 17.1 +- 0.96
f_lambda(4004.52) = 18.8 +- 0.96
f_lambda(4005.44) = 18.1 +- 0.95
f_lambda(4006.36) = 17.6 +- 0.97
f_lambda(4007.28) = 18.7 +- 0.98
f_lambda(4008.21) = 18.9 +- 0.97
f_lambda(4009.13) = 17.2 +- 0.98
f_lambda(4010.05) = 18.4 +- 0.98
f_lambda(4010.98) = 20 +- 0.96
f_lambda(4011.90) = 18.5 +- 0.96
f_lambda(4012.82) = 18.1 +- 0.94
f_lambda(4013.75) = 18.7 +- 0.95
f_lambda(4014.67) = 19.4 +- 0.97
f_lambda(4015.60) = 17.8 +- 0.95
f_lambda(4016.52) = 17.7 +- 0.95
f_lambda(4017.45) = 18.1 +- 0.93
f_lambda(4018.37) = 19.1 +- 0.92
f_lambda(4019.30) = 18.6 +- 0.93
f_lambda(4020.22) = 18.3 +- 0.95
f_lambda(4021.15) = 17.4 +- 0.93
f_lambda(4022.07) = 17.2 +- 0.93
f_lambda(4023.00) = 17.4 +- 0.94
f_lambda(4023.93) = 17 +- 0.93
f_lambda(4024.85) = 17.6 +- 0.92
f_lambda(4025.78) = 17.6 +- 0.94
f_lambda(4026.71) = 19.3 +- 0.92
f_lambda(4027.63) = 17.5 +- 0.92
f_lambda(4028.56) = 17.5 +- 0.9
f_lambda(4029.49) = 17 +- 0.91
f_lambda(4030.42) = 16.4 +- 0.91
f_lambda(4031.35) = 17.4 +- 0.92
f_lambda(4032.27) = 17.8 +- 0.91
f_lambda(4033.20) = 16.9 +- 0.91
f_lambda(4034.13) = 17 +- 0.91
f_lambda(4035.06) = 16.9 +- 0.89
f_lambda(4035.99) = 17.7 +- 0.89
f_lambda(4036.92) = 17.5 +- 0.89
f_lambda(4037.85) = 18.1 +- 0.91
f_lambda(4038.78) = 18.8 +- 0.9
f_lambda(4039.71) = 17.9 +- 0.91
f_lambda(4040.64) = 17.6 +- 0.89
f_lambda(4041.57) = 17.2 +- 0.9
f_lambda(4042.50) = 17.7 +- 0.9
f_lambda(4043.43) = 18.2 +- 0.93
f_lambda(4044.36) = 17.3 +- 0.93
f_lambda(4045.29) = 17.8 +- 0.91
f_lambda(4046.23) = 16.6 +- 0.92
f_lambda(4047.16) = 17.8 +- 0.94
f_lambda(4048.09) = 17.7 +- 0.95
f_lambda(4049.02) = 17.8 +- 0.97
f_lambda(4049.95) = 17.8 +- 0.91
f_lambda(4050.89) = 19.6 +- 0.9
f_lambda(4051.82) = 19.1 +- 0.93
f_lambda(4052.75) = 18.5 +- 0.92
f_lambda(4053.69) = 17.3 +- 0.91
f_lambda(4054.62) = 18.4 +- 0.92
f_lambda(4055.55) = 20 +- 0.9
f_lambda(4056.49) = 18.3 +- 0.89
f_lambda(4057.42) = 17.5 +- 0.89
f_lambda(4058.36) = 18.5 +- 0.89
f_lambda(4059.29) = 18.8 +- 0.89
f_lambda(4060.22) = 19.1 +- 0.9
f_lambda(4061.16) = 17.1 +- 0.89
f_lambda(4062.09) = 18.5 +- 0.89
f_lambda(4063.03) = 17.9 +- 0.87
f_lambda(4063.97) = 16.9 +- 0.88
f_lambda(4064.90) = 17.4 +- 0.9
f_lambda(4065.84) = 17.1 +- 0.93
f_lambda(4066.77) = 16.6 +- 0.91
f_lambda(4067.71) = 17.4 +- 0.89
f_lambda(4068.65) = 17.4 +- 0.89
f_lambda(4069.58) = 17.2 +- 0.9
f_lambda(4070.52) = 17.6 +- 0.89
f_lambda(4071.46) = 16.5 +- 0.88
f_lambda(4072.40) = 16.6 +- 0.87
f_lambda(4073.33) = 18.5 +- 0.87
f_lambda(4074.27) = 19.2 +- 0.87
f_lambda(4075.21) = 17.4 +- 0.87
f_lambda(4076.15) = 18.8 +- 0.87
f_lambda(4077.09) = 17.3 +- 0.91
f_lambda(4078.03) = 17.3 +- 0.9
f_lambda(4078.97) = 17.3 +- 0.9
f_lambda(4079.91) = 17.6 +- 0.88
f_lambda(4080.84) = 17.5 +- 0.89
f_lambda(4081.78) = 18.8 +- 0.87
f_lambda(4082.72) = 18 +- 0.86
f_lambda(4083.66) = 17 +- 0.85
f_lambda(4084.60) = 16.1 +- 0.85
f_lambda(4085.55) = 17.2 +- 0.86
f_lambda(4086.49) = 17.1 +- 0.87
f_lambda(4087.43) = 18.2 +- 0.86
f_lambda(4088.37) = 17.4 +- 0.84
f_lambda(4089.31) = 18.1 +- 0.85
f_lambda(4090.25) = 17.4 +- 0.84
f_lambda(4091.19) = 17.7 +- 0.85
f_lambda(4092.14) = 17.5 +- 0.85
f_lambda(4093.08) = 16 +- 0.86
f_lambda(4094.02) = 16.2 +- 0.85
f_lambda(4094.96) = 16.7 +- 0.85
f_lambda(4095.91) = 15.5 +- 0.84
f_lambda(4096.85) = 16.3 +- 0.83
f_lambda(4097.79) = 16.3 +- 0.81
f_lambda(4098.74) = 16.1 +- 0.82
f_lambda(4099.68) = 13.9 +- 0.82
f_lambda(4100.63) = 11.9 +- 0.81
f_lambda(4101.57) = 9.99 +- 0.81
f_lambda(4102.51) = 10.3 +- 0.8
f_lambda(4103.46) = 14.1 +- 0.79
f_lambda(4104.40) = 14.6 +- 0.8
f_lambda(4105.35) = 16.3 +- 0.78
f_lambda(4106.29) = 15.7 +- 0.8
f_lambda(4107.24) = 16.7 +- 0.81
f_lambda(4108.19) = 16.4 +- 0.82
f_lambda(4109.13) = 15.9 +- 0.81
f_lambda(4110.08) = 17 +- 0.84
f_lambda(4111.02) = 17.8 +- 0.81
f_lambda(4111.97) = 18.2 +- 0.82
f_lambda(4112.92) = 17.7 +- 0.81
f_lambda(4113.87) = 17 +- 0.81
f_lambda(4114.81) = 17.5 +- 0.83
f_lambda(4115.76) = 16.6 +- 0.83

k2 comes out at 0.8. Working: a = 0.21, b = 1.0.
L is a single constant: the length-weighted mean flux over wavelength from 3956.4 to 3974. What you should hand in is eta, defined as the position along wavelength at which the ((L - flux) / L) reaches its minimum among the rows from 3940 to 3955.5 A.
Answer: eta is 3940.49 A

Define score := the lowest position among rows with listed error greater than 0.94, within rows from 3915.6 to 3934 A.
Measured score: 3916.07 A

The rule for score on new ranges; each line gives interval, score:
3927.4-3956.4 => 3927.81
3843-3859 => 3843.71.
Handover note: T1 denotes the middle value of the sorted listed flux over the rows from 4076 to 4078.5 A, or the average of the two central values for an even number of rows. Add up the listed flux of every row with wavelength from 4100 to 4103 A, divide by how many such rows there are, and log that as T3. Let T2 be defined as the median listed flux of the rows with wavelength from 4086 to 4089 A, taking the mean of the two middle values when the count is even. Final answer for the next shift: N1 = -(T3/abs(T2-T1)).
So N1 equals -107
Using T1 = 17.3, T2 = 17.4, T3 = 10.7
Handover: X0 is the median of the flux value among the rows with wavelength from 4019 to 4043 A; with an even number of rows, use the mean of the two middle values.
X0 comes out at 17.5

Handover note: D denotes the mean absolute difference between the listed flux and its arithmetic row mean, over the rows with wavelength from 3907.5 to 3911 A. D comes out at 1.14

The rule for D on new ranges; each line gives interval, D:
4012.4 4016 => 0.55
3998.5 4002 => 0.45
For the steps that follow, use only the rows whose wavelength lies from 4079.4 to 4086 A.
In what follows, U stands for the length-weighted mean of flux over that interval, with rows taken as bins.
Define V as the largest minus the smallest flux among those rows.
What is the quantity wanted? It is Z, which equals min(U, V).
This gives 2.7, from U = 17.5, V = 2.7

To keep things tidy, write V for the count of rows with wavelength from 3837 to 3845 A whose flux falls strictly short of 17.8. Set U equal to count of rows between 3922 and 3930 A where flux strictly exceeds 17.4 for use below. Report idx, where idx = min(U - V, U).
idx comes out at -6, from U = 2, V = 8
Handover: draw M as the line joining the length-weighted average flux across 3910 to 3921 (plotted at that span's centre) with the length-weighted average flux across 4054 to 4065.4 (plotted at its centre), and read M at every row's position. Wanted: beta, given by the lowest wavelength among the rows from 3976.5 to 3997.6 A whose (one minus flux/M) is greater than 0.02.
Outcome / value 3981.53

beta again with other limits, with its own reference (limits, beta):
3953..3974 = 3957.77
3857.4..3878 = 3860.56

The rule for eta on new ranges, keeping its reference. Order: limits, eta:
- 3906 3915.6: 3915.16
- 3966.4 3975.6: 3975.12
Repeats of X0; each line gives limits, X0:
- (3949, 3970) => 16.6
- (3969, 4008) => 17.6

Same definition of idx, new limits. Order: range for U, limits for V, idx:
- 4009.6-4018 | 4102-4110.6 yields 0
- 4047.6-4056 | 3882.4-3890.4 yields -1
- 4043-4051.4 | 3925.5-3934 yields -2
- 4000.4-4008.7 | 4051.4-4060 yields 6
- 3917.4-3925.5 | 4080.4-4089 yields -3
